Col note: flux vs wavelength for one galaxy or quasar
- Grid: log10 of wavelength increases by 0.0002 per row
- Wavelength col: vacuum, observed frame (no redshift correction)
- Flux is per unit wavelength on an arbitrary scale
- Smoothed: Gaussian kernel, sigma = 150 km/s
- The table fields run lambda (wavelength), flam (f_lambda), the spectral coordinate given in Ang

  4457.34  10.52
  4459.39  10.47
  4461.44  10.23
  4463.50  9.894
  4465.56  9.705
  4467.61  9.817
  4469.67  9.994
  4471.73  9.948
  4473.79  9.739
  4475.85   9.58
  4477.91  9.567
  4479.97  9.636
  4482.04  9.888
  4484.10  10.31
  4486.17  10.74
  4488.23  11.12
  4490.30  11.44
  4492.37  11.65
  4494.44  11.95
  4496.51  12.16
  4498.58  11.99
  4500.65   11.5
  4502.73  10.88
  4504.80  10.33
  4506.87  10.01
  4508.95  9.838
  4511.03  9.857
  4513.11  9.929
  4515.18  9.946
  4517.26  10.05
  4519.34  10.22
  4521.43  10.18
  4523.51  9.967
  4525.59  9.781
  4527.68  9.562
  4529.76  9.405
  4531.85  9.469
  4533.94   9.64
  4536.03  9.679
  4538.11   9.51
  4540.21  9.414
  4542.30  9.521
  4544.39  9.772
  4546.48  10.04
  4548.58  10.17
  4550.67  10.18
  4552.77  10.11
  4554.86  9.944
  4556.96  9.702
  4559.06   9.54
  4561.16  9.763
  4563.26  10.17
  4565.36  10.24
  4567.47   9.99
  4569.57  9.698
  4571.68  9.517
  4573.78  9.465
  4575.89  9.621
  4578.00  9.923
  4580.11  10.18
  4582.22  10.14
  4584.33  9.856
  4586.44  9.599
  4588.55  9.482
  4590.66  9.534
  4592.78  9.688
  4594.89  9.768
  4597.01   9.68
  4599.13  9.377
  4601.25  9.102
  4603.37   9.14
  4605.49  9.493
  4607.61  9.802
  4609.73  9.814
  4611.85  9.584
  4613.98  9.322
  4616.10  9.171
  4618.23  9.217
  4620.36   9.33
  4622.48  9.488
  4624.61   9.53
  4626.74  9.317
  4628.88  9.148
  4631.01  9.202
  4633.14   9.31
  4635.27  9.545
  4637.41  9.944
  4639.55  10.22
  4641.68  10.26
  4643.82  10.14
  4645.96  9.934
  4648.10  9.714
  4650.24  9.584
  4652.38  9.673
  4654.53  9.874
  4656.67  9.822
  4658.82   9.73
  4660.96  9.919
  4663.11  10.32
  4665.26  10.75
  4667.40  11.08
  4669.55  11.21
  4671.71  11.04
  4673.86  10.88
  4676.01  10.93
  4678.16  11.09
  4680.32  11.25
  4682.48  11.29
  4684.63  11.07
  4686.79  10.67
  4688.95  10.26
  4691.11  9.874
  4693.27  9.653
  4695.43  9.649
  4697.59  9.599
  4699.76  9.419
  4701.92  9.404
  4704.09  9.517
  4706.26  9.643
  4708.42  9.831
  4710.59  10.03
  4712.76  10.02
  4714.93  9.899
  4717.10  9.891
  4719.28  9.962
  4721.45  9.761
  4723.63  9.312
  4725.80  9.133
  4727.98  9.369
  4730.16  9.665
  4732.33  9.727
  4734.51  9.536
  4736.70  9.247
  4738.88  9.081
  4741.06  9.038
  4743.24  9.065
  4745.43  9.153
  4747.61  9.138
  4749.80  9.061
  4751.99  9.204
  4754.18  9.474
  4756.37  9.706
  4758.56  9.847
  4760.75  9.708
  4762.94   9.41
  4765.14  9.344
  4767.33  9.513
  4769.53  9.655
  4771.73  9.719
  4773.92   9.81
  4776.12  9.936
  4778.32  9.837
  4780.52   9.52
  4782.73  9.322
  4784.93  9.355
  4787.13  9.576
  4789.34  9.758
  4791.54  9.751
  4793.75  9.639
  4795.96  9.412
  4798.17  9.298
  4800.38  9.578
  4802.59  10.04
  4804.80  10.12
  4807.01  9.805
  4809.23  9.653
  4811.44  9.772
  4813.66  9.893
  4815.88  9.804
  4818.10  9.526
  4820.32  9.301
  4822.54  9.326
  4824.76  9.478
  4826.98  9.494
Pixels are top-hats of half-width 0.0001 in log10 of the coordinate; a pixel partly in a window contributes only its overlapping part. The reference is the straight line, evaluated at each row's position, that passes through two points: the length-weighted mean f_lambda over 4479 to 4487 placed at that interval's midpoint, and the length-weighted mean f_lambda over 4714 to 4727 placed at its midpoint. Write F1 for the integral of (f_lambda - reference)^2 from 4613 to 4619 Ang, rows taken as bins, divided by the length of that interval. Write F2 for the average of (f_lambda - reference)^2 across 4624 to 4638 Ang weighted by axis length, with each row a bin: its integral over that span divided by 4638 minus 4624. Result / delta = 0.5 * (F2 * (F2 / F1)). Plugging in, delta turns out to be 0.07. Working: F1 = 0.39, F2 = 0.24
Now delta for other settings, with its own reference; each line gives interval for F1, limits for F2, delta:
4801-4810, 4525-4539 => 0.12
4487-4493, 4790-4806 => 0.00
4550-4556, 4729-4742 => 0.45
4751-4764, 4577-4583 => 0.01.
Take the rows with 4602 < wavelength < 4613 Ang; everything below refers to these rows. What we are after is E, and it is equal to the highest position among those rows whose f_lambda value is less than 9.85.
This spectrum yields 4611.85 Ang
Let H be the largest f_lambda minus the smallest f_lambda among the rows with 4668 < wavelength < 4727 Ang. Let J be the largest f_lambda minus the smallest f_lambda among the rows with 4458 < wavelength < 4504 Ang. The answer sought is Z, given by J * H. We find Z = 5.6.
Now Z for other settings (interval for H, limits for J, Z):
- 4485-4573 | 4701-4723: 1.7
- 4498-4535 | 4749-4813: 2.7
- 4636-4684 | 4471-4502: 4.4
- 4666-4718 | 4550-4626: 2.1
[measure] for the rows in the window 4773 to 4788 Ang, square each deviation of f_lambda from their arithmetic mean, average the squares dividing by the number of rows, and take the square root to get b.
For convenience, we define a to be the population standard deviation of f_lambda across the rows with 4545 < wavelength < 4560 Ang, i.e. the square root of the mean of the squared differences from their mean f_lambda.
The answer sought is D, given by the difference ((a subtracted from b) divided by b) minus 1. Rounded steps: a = 0.228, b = 0.22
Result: -1.0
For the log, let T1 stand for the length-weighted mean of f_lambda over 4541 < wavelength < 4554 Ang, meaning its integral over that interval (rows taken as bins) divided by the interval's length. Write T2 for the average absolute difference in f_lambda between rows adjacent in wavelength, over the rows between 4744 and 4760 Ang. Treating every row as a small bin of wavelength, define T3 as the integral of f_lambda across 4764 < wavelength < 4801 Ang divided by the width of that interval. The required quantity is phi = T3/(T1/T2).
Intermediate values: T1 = 9.96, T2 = 0.146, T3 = 9.6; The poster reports 0.141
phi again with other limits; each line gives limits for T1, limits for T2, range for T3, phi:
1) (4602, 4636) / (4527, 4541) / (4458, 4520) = 0.129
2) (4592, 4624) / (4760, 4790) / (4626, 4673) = 0.163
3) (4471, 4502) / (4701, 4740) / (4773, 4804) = 0.153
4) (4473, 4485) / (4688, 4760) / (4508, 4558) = 0.151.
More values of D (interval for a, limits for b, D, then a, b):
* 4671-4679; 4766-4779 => -0.6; 0.084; 0.14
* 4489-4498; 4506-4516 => -4.4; 0.276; 0.06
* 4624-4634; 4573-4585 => -0.5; 0.131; 0.26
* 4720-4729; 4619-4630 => -1.7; 0.229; 0.14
